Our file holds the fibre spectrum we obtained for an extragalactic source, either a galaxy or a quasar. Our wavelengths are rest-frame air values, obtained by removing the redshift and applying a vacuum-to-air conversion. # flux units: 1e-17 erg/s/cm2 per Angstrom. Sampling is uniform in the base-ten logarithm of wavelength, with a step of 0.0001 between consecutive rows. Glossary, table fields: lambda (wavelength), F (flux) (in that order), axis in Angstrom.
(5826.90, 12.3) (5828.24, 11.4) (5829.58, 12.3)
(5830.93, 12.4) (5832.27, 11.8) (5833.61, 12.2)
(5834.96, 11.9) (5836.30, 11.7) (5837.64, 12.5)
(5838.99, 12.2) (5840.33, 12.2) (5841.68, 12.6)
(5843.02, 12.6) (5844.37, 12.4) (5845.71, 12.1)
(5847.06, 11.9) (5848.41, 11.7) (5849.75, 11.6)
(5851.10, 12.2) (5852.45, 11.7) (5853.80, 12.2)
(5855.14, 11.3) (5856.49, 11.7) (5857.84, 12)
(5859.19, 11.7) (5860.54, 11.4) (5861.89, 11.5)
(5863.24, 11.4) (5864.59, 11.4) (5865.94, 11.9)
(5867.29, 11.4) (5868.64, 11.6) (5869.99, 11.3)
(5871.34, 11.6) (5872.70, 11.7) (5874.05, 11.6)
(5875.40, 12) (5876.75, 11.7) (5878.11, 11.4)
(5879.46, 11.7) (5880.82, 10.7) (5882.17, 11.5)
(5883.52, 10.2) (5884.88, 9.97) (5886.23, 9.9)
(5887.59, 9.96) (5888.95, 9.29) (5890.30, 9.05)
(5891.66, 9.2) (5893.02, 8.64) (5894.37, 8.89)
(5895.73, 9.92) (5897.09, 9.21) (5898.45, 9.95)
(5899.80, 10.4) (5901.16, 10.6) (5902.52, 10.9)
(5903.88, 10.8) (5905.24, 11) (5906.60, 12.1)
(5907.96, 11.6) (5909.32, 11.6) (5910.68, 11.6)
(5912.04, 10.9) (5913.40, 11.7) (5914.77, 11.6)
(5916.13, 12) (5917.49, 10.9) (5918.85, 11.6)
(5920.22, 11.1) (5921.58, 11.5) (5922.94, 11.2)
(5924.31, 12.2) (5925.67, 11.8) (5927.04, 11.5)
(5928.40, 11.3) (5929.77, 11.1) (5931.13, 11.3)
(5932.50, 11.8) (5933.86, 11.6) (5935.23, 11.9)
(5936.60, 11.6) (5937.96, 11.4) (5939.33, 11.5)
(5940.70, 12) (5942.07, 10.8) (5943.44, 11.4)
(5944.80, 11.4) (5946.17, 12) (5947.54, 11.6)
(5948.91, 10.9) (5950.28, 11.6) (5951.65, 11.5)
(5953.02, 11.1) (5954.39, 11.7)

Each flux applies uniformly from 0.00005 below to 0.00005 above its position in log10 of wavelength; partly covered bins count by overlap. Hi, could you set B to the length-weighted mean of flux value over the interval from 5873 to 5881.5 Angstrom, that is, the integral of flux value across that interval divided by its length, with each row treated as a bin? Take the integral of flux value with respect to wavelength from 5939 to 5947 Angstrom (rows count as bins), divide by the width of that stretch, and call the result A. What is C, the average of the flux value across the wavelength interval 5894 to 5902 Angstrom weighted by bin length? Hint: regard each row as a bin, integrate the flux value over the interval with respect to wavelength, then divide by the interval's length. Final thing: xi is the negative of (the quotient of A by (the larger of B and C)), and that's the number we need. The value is -0.999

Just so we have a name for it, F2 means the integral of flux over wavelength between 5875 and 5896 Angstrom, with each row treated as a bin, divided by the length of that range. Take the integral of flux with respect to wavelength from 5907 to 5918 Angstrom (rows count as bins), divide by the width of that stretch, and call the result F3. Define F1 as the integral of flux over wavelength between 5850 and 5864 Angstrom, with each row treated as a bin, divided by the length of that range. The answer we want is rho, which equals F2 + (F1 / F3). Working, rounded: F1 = 11.70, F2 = 10.2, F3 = 11.5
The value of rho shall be 11.2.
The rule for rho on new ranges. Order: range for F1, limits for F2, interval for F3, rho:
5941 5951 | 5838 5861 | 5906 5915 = 13.0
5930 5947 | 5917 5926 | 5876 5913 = 12.6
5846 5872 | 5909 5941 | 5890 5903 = 12.7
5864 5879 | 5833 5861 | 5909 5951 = 13.0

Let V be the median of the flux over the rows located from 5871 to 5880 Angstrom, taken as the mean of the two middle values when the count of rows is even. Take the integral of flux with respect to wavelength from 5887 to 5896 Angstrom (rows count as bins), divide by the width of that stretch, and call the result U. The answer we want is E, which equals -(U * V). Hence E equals -108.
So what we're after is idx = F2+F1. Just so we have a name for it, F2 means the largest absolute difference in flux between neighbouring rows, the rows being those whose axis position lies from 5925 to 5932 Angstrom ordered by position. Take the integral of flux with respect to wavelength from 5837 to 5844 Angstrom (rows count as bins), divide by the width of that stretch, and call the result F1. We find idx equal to 12.7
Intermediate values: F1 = 12.4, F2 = 0.30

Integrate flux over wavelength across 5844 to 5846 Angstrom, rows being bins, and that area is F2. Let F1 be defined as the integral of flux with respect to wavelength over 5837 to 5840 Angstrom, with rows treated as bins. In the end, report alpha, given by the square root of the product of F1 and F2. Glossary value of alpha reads 30.2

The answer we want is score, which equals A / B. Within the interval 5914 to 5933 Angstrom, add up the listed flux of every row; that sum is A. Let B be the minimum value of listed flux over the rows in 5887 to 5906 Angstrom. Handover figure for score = 18.6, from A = 161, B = 8.64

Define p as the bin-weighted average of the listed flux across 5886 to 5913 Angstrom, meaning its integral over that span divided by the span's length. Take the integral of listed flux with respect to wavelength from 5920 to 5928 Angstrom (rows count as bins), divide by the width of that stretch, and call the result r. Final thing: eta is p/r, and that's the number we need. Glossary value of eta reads 0.89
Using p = 10.3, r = 11.6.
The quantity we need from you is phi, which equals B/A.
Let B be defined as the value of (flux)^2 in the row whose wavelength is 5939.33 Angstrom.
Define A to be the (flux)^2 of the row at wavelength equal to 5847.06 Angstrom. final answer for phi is 0.93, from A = 142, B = 132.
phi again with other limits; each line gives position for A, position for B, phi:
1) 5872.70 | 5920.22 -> 0.90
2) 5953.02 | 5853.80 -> 1.21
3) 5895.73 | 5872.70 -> 1.39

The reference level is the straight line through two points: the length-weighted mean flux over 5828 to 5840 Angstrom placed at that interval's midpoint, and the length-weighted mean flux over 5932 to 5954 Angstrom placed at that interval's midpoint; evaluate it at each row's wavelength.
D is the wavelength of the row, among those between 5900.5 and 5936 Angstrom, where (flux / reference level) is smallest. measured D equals 5901.16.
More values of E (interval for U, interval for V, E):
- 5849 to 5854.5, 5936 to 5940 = -137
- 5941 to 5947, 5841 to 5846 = -143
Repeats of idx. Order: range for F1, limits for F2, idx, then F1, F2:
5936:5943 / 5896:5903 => 12.2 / 11.5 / 0.74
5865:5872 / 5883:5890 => 12.2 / 11.6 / 0.67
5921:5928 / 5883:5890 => 12.3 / 11.6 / 0.67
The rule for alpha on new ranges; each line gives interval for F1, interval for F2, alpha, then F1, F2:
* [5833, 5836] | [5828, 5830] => 29.3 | 36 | 24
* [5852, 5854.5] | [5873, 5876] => 32.6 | 30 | 35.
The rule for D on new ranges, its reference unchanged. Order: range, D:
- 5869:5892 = 5890.30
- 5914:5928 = 5917.49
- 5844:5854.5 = 5849.75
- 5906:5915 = 5912.04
